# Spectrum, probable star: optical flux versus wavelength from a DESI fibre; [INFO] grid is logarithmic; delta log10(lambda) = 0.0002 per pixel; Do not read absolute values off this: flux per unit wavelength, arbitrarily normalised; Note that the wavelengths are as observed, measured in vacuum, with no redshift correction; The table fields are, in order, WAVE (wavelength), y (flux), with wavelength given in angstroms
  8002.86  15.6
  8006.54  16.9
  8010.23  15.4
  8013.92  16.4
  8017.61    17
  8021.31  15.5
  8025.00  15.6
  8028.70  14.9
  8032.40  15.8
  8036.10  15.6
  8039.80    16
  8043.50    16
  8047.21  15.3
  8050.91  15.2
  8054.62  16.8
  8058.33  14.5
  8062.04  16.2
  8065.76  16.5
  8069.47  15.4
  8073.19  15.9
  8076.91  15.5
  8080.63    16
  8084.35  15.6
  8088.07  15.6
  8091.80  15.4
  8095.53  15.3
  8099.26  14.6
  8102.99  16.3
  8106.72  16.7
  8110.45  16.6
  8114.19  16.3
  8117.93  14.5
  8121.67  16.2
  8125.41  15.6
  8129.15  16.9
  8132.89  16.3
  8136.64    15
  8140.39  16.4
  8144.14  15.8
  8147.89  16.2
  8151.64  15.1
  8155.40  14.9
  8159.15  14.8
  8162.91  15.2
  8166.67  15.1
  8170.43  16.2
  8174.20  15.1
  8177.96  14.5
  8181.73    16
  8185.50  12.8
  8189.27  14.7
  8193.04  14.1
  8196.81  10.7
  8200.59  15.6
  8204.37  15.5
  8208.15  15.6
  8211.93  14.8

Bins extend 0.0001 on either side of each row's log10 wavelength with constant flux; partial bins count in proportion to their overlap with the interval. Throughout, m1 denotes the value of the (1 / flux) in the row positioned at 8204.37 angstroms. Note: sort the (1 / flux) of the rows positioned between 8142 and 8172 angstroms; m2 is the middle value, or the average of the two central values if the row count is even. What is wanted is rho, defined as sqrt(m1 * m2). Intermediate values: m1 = 0.0645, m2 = 0.0660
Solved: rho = 0.0653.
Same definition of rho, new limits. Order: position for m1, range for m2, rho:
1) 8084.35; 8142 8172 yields 0.0650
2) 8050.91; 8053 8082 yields 0.0642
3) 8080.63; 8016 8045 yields 0.0631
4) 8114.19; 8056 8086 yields 0.0624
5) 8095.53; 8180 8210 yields 0.0658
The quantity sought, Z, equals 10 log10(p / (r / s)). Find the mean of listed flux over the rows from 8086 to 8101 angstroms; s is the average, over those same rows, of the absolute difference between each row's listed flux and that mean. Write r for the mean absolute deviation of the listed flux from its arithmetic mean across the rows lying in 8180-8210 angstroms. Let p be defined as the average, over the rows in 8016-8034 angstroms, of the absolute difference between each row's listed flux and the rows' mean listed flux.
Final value -9.4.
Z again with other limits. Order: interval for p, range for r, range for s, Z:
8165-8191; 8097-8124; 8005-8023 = -1.9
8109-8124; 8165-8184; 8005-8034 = -1.2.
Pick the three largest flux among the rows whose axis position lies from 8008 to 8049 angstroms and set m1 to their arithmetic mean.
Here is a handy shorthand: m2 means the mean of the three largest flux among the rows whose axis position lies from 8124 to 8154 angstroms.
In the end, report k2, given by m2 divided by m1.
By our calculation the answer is 1.00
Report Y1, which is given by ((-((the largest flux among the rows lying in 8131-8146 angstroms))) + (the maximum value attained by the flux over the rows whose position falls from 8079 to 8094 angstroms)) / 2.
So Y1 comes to -0.2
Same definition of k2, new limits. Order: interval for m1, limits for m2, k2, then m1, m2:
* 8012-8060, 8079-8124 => 0.99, 16.7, 16.5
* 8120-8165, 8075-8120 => 1.00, 16.5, 16.5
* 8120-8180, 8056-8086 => 0.98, 16.5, 16.2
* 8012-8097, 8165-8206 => 0.95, 16.8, 15.9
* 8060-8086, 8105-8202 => 1.03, 16.2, 16.7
